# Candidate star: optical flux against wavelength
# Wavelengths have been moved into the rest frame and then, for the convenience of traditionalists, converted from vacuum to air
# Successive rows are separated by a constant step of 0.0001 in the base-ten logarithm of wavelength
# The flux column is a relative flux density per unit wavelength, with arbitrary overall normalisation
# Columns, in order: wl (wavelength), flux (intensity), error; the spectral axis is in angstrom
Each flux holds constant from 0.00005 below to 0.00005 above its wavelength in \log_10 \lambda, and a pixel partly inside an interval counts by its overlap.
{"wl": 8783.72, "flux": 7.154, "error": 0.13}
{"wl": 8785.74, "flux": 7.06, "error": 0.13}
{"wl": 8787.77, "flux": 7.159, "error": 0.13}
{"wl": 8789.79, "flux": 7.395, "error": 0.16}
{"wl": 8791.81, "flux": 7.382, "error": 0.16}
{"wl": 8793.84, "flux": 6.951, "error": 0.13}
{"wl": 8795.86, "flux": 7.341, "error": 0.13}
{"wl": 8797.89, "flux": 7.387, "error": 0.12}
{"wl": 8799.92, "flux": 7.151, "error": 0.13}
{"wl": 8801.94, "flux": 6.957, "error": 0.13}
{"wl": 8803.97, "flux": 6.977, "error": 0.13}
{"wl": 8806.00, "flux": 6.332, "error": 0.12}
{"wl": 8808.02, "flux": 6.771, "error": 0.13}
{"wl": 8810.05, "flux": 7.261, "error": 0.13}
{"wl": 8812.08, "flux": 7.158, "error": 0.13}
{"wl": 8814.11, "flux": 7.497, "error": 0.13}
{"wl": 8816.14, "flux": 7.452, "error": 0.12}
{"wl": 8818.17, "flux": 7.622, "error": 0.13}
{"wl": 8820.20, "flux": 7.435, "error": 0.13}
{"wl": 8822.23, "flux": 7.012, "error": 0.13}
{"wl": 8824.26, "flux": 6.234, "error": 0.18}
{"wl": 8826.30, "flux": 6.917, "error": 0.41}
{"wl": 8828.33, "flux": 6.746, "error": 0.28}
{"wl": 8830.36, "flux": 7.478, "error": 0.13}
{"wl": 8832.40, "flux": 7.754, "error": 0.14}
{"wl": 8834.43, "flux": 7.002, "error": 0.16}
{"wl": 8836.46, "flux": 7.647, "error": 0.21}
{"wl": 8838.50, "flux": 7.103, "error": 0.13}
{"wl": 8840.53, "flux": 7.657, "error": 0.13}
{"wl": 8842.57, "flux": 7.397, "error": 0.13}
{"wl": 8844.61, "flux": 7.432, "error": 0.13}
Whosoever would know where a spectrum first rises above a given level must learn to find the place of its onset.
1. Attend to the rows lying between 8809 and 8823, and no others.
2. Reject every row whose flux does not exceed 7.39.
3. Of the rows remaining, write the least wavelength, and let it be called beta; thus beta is 8814.11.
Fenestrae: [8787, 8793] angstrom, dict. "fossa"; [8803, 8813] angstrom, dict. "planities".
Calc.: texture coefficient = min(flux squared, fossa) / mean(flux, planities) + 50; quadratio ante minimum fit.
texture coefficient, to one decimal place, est 57.4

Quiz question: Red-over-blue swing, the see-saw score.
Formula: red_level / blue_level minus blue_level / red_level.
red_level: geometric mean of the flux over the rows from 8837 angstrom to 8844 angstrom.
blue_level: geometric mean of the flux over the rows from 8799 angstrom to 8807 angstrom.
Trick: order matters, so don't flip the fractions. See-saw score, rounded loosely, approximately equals 0.15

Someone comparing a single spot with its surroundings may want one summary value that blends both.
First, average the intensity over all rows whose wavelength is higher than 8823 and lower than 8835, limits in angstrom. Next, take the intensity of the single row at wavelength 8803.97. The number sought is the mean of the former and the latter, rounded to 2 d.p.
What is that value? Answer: 7.00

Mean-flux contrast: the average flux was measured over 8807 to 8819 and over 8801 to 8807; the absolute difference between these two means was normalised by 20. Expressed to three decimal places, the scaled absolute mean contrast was 0.027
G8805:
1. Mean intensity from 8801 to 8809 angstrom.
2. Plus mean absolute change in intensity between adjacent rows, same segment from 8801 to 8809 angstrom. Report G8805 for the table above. 7.13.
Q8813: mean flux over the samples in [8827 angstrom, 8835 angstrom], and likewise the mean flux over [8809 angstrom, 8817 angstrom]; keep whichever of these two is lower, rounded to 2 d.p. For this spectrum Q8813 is 7.25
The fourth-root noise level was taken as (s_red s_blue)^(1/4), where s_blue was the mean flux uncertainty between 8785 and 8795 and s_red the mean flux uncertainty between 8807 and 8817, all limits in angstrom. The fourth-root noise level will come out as 0.367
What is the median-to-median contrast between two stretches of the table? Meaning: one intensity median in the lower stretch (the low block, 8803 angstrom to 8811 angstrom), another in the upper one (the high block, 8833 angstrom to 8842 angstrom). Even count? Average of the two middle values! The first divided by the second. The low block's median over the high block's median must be 0.93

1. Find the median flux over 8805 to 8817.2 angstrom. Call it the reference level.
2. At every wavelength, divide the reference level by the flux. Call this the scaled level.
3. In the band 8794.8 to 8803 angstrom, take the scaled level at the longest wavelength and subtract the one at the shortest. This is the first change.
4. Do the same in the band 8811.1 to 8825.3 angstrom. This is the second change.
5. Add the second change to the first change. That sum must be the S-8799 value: 0.203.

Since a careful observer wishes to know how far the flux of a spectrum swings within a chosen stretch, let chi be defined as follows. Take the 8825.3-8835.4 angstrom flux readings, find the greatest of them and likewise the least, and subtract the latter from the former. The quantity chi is 1.0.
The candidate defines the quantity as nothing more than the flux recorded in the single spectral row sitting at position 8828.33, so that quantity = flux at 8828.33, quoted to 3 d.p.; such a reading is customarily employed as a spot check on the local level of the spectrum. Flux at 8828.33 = 6.746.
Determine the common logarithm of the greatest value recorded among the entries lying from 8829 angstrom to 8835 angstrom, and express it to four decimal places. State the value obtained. 0.8895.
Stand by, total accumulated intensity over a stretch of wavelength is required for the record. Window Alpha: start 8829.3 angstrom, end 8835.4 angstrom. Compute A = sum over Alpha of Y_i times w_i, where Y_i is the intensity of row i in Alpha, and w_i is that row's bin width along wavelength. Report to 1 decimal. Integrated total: 45.2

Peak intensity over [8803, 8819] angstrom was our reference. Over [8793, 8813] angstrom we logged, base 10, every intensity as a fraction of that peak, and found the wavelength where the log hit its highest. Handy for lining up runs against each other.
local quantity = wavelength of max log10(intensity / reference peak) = 8797.89 angstrom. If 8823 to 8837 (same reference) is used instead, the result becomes 8832.40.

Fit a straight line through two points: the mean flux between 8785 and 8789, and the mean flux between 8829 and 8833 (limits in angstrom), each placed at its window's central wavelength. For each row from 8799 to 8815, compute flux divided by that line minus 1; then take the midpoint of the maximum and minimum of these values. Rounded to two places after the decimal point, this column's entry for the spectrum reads -0.06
